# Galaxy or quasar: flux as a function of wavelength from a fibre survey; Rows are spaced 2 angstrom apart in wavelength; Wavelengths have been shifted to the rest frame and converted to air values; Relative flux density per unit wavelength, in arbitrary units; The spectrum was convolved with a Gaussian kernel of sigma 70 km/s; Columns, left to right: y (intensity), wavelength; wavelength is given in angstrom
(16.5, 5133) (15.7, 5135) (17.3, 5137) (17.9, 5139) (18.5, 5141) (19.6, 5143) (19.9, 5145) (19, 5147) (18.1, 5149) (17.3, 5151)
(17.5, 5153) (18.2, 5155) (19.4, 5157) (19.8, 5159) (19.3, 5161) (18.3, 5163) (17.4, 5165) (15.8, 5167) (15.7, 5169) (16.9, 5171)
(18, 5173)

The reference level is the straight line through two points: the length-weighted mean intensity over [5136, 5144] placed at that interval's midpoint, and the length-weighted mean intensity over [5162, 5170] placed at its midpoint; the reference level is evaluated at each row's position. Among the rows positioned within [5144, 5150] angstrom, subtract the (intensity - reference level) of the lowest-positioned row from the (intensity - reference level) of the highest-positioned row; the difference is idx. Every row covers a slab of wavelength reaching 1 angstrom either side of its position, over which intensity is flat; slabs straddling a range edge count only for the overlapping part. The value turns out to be -1.6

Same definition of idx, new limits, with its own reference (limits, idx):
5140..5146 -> 1.6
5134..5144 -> 4.4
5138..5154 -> 0.4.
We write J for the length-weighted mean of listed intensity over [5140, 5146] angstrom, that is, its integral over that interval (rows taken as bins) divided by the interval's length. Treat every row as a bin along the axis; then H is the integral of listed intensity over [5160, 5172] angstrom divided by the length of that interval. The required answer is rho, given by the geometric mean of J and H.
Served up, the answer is 18.3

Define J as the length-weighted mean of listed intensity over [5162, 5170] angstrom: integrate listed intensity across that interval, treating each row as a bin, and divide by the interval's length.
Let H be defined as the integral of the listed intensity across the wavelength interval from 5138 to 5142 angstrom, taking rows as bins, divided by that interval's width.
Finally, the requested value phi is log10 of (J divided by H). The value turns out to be -0.03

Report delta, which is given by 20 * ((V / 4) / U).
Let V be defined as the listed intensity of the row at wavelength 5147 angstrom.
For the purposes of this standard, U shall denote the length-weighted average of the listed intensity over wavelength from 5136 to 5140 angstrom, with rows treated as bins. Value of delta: 5.4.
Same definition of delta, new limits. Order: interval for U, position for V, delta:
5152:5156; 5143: 5.5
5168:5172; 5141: 5.7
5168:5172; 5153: 5.4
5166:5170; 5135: 5.0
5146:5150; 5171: 4.6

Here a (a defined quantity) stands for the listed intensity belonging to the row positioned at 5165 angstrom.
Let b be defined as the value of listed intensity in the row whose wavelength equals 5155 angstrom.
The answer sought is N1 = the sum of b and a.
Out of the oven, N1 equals 35.6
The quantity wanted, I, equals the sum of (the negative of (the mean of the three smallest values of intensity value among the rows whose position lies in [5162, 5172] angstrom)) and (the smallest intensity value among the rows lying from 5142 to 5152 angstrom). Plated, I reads 1.2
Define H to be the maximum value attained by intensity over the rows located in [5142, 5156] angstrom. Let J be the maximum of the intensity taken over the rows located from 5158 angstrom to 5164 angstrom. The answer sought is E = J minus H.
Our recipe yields -0.1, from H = 19.9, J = 19.8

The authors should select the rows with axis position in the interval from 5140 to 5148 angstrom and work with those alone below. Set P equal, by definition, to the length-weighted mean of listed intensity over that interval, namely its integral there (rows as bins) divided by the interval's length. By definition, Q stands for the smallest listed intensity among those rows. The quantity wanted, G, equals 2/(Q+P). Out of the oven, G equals 0.0530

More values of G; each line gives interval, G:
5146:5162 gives 0.0557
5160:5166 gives 0.0560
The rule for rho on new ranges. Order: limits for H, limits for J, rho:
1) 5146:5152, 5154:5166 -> 18.4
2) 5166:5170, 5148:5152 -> 16.7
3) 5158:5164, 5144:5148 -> 19.3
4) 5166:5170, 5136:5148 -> 17.2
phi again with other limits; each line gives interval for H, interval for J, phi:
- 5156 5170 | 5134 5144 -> 0.00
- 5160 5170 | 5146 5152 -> 0.02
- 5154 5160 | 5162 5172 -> -0.06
